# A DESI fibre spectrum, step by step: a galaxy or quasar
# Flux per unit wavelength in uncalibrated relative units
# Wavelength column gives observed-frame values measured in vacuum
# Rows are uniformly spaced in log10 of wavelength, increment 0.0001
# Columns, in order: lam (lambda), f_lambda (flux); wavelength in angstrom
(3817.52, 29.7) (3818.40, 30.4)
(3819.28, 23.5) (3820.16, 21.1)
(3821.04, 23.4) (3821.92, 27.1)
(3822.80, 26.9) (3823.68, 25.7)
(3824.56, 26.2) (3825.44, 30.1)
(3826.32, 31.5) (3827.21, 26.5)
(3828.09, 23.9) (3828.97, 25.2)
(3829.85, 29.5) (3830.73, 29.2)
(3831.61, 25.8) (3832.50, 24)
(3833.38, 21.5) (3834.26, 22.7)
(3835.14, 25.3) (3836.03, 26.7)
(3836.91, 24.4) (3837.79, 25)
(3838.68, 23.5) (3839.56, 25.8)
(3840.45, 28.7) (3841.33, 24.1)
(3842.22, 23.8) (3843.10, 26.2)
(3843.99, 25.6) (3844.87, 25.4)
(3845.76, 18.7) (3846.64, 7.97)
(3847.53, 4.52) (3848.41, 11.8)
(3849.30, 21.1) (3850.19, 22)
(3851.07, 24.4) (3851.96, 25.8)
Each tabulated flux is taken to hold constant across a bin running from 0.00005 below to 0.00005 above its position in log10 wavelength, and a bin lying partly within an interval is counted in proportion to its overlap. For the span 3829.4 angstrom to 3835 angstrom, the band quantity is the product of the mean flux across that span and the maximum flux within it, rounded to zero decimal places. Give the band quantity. 751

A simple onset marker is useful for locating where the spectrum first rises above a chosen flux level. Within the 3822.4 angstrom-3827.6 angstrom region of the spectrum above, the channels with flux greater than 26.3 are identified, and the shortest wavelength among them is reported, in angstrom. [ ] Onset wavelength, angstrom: 3822.80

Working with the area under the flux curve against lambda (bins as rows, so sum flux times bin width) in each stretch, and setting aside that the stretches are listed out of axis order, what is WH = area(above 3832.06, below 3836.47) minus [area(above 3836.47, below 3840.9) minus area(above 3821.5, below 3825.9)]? 113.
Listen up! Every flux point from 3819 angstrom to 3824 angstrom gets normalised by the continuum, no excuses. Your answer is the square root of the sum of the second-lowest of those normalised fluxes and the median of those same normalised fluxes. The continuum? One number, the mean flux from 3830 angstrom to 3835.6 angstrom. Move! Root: 1.39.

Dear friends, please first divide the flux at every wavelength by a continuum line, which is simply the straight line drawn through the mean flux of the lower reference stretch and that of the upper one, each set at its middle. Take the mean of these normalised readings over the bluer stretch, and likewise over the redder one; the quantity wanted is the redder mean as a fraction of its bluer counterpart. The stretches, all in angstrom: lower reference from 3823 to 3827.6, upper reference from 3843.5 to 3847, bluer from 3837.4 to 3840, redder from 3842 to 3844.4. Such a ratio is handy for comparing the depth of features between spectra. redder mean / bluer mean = 1.1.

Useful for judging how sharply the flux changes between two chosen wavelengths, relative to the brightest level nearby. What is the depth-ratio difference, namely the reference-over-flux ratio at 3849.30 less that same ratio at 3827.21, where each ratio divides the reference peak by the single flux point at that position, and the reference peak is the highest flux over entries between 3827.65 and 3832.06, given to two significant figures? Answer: 0.28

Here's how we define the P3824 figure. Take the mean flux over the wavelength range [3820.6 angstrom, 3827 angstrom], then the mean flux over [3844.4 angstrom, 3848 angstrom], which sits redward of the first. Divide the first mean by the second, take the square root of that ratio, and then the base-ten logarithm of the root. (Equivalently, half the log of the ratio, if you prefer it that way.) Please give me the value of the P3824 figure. 0.14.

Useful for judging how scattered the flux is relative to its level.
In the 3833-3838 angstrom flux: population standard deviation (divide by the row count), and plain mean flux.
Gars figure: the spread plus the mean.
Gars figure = 26.0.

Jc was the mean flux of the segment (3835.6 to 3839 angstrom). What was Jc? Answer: 24.9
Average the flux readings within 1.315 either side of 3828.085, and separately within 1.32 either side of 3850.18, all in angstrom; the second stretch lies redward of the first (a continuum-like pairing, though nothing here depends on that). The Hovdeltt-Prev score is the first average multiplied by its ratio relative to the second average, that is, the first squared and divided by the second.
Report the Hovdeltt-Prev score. 28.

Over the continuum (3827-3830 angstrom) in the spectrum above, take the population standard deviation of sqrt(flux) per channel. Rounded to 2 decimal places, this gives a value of 0.20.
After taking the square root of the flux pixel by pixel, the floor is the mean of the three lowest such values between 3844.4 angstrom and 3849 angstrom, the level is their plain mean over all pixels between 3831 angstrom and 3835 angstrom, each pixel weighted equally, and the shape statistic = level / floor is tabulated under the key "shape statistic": 1.7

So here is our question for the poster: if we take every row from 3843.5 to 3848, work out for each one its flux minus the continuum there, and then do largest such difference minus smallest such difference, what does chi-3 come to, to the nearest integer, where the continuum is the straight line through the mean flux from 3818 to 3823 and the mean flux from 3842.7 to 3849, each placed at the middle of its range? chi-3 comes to 20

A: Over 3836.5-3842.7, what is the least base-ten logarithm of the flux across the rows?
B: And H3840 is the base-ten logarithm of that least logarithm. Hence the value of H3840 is 0.137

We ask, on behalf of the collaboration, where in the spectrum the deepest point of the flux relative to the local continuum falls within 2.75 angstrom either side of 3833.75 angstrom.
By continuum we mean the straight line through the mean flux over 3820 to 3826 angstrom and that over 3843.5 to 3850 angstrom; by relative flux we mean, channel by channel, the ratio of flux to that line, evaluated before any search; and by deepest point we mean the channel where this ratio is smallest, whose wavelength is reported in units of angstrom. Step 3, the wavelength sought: 3833.38 angstrom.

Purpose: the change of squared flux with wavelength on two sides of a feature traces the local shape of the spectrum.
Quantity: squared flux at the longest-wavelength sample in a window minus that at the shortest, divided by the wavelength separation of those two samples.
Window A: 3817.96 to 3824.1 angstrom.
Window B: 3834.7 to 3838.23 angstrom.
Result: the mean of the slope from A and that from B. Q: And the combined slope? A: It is -28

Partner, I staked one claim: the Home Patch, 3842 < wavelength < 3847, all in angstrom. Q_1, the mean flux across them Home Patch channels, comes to 21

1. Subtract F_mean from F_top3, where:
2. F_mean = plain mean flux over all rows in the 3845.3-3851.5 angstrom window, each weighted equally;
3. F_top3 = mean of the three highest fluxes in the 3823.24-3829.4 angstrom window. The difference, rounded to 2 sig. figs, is 14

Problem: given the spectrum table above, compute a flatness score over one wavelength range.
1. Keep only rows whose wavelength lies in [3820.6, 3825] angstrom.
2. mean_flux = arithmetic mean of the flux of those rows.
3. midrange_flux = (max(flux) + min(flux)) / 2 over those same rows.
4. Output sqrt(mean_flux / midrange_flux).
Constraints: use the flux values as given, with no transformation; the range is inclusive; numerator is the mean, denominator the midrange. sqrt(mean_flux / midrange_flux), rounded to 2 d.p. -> 1.01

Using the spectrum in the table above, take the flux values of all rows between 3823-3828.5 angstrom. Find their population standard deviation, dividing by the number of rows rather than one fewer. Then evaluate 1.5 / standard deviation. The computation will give 0.57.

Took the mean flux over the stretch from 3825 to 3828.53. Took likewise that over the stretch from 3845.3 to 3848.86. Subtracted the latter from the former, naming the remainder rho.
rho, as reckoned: 17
